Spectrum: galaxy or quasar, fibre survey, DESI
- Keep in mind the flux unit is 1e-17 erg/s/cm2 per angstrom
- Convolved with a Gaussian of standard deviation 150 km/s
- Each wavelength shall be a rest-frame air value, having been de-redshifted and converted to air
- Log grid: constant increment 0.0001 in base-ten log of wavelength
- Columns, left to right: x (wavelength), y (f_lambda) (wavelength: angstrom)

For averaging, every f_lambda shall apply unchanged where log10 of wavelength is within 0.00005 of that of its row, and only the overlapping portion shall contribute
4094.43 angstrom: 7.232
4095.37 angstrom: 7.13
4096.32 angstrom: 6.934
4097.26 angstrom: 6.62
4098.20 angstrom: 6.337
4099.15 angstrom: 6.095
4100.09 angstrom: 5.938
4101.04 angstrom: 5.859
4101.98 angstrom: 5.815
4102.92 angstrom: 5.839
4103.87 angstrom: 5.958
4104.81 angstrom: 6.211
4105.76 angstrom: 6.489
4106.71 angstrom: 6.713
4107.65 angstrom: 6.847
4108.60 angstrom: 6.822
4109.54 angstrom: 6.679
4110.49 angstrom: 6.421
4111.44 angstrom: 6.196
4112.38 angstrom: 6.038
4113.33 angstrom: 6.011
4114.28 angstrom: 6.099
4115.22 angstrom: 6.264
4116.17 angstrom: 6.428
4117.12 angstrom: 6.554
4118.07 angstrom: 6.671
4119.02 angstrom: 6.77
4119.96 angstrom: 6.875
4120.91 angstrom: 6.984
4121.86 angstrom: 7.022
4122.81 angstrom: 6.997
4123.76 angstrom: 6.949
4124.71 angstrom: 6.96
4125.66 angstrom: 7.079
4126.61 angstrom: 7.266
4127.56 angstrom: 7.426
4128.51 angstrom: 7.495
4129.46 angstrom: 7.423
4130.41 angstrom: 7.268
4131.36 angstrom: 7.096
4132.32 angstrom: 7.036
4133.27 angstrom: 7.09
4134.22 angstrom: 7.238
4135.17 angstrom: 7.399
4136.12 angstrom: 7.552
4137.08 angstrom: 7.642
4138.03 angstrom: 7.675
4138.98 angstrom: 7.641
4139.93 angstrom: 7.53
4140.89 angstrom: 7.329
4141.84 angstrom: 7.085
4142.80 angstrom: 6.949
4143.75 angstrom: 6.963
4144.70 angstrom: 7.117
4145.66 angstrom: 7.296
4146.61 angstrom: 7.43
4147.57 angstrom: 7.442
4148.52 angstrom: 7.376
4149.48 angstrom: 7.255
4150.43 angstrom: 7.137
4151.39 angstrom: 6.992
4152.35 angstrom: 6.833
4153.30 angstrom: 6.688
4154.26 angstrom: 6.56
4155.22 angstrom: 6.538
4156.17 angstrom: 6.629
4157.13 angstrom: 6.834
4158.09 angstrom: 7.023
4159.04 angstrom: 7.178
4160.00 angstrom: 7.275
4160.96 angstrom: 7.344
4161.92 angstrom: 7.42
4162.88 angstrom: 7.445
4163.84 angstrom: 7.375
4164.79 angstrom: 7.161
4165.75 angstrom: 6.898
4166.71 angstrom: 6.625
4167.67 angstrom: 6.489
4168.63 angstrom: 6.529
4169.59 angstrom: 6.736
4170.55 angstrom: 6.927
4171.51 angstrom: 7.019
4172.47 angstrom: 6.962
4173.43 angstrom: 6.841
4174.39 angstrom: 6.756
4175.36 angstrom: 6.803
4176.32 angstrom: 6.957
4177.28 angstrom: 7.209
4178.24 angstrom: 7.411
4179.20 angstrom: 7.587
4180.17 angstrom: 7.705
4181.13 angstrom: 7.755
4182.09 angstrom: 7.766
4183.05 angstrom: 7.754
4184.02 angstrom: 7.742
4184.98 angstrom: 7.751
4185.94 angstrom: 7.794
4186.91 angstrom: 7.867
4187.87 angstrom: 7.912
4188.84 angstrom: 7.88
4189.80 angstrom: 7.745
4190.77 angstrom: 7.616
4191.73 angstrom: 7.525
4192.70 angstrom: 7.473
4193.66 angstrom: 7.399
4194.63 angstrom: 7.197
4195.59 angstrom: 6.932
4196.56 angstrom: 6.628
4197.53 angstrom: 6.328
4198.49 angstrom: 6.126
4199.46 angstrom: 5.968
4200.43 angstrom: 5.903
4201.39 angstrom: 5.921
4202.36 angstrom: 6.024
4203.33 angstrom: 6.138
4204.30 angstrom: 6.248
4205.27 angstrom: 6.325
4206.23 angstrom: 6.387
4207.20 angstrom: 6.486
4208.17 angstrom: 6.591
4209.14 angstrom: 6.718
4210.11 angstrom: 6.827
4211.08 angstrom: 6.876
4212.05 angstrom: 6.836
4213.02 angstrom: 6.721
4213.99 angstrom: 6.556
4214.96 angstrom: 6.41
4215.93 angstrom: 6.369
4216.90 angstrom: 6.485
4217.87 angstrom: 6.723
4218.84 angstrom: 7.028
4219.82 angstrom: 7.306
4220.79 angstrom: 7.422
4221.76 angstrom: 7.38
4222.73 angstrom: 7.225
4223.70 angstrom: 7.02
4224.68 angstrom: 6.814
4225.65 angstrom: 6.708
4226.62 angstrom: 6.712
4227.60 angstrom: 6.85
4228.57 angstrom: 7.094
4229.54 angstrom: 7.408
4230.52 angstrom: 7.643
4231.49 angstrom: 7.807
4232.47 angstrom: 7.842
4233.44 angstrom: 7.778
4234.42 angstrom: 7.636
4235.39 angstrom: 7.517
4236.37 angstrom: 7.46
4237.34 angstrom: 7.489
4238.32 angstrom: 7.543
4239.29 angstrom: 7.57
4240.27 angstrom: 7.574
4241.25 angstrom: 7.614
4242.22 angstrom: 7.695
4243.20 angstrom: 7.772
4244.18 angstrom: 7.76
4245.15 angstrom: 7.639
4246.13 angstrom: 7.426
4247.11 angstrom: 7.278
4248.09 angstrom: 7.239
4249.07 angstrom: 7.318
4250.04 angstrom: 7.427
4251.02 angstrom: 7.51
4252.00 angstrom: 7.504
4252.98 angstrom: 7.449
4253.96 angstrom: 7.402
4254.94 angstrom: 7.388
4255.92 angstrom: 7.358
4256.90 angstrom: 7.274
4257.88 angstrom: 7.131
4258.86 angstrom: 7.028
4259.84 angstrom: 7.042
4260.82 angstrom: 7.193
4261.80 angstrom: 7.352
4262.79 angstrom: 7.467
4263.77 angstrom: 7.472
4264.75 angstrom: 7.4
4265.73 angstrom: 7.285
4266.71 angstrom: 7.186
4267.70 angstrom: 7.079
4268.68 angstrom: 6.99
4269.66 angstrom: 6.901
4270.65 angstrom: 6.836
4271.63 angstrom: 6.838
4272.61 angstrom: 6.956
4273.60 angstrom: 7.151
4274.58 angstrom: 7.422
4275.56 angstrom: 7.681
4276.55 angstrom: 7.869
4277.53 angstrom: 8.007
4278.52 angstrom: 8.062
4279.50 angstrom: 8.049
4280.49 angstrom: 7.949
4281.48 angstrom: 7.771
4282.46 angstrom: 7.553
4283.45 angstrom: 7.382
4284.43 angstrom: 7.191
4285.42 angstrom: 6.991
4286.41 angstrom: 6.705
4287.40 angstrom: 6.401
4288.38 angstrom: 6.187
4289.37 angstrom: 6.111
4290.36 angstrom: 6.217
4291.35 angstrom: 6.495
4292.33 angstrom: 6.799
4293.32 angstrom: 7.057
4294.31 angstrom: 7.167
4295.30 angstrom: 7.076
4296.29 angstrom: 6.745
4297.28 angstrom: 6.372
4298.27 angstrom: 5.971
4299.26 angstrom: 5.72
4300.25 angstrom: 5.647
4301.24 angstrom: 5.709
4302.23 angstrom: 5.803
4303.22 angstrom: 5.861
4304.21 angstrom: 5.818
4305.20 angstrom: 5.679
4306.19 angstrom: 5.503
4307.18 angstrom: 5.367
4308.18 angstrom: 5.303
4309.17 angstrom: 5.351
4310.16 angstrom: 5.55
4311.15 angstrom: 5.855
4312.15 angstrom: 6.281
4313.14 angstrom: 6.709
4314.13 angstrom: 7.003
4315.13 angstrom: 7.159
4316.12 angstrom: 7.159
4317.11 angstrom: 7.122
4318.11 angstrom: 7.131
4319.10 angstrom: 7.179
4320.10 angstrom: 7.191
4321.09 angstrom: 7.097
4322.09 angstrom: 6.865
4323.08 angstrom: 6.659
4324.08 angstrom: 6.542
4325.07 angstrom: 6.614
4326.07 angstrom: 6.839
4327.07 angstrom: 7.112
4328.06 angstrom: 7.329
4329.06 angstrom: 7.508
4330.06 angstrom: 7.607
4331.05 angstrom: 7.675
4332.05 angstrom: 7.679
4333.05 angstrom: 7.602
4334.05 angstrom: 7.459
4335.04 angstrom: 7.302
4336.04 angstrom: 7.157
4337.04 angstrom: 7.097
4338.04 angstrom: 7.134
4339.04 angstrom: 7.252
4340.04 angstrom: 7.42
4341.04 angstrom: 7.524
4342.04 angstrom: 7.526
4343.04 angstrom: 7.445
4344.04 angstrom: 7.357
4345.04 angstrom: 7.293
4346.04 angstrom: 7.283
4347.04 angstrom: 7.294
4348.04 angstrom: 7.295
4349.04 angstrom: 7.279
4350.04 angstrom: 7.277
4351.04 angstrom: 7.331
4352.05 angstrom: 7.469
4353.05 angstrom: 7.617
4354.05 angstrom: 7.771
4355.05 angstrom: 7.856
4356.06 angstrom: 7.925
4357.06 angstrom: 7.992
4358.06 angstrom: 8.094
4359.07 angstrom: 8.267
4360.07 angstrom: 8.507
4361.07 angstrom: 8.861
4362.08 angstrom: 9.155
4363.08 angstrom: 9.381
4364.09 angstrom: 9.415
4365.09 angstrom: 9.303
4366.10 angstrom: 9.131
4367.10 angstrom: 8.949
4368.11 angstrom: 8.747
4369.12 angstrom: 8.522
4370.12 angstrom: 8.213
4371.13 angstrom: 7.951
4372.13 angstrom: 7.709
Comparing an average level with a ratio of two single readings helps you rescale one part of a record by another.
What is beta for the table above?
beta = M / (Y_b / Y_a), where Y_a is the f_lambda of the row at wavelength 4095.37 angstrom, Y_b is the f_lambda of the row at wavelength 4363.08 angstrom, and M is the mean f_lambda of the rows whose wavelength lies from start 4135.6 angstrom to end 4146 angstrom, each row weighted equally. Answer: 5.6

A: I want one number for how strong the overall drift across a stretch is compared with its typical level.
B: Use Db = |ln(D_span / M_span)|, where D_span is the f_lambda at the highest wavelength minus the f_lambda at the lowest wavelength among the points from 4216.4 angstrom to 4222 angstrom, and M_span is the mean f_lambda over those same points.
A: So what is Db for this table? 2.06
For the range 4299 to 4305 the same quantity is 4.07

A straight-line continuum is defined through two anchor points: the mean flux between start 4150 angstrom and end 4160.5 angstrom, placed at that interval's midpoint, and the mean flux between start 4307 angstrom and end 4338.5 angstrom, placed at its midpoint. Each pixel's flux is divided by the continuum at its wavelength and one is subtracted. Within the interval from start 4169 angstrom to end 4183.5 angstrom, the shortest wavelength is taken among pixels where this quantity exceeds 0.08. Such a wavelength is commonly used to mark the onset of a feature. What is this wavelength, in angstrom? 4179.20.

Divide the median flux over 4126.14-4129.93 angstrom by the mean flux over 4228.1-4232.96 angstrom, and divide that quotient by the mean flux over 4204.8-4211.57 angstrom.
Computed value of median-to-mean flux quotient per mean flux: 0.149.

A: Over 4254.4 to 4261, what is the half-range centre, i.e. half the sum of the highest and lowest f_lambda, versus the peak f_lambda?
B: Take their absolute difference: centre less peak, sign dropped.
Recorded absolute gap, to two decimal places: 0.18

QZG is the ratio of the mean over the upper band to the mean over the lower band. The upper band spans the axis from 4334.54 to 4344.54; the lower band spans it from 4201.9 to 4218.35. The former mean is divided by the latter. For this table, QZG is 1.12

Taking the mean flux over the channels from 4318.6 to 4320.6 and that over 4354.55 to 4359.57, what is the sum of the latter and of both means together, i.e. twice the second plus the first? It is 23.2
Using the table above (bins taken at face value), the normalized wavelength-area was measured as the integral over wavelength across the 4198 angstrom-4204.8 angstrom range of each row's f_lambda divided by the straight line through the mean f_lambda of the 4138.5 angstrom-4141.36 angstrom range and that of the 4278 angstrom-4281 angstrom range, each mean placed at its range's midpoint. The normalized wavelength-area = 5.3 angstrom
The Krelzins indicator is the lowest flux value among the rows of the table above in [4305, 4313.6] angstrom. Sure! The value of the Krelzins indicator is 5.303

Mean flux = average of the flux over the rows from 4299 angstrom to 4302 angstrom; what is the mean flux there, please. 5.7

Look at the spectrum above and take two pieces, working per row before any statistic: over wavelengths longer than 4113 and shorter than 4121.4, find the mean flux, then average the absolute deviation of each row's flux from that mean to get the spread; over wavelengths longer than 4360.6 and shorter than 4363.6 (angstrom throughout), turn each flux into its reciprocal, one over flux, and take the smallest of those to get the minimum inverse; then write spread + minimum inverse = 0.39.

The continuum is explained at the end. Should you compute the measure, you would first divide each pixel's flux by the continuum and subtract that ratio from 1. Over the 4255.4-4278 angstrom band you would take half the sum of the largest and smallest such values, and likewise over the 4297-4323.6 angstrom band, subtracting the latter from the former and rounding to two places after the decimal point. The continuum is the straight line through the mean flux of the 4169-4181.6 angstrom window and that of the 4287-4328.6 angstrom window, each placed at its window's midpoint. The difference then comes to -0.15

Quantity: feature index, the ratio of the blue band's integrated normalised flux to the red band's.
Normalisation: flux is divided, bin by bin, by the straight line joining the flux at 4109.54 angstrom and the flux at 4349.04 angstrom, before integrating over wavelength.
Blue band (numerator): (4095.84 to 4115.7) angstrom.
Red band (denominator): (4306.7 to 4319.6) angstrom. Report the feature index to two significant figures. 1.6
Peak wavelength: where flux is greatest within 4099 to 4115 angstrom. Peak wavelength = 4107.65 angstrom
